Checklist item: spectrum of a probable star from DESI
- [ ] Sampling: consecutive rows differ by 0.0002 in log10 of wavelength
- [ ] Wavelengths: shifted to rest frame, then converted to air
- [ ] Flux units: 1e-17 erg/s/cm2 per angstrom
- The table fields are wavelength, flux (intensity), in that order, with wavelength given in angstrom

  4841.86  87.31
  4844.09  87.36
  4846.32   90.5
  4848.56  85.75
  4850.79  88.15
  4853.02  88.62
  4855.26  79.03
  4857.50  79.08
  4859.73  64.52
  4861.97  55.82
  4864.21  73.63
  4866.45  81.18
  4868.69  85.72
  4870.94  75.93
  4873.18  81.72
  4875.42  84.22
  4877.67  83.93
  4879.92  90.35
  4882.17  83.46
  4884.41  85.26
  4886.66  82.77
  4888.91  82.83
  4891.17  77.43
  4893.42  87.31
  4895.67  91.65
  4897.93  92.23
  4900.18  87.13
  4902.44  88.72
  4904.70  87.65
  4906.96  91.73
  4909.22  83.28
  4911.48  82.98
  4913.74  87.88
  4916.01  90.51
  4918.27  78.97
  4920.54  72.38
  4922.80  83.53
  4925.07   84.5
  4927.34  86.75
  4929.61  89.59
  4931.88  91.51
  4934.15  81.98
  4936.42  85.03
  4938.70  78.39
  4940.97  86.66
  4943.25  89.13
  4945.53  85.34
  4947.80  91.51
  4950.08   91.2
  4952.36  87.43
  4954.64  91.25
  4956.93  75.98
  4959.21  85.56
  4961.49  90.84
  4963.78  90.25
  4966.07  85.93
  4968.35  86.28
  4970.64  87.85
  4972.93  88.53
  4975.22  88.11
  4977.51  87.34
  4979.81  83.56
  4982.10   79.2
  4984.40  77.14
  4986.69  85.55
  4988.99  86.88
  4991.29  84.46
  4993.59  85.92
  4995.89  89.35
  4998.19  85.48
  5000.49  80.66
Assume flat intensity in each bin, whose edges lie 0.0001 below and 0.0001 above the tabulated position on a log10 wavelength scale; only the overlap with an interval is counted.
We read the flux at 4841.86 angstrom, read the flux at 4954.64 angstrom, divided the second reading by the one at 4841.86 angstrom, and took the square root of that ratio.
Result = 1.02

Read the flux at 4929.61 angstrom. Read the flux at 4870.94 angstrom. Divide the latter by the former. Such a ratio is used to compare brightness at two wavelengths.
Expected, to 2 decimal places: 0.85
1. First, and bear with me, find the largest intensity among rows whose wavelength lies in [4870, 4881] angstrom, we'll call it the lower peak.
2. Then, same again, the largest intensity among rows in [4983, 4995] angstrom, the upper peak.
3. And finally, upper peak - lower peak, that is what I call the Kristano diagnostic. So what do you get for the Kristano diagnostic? -3.5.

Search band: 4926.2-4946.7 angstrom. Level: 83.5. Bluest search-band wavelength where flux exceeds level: 4927.34 angstrom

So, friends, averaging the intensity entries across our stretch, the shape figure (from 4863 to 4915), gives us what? 84.7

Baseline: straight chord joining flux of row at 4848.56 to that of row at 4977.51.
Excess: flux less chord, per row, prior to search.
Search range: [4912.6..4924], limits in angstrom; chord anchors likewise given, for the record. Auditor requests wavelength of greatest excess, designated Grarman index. 4916.01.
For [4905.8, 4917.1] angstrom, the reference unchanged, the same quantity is 4906.96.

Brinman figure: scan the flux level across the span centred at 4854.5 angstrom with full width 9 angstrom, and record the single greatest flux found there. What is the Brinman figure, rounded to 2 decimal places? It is 88.62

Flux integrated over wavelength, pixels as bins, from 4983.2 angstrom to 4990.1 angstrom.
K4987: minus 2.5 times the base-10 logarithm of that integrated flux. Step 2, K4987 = -6.896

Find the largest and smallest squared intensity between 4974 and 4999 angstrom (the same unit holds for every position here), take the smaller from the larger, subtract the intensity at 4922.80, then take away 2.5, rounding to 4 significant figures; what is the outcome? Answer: 1947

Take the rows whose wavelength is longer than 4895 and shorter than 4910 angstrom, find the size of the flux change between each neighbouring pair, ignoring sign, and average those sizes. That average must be 3.5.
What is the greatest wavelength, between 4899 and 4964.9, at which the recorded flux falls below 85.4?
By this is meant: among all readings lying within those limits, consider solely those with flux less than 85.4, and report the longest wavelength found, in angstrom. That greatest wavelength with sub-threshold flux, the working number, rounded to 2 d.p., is 4956.93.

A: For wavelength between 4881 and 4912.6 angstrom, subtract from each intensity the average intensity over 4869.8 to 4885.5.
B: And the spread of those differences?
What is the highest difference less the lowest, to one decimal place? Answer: 14.8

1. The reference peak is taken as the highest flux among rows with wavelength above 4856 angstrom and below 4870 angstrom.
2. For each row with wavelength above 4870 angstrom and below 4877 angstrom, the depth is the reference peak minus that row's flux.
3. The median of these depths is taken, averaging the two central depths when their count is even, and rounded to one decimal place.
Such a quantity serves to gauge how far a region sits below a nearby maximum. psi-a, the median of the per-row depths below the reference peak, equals 4.0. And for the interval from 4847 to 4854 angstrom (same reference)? -2.4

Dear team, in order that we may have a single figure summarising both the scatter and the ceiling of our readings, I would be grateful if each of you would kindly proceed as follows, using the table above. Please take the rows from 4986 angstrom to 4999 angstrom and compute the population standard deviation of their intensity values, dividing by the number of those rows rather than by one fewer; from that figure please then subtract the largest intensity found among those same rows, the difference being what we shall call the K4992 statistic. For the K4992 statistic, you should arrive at -87.8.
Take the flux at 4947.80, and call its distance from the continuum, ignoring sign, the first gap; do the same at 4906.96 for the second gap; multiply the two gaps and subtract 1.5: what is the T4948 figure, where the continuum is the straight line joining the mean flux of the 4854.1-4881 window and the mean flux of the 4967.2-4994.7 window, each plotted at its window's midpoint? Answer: 95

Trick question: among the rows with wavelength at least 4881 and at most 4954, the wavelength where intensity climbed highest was 4897.93 angstrom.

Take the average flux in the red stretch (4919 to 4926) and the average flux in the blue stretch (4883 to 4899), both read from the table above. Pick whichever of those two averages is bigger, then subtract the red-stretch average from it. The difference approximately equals 6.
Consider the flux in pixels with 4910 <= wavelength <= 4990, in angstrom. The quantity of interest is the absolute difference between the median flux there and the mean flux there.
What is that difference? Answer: 1.1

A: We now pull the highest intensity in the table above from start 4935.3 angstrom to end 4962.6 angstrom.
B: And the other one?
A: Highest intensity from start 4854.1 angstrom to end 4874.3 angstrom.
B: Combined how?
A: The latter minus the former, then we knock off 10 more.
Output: -15.8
